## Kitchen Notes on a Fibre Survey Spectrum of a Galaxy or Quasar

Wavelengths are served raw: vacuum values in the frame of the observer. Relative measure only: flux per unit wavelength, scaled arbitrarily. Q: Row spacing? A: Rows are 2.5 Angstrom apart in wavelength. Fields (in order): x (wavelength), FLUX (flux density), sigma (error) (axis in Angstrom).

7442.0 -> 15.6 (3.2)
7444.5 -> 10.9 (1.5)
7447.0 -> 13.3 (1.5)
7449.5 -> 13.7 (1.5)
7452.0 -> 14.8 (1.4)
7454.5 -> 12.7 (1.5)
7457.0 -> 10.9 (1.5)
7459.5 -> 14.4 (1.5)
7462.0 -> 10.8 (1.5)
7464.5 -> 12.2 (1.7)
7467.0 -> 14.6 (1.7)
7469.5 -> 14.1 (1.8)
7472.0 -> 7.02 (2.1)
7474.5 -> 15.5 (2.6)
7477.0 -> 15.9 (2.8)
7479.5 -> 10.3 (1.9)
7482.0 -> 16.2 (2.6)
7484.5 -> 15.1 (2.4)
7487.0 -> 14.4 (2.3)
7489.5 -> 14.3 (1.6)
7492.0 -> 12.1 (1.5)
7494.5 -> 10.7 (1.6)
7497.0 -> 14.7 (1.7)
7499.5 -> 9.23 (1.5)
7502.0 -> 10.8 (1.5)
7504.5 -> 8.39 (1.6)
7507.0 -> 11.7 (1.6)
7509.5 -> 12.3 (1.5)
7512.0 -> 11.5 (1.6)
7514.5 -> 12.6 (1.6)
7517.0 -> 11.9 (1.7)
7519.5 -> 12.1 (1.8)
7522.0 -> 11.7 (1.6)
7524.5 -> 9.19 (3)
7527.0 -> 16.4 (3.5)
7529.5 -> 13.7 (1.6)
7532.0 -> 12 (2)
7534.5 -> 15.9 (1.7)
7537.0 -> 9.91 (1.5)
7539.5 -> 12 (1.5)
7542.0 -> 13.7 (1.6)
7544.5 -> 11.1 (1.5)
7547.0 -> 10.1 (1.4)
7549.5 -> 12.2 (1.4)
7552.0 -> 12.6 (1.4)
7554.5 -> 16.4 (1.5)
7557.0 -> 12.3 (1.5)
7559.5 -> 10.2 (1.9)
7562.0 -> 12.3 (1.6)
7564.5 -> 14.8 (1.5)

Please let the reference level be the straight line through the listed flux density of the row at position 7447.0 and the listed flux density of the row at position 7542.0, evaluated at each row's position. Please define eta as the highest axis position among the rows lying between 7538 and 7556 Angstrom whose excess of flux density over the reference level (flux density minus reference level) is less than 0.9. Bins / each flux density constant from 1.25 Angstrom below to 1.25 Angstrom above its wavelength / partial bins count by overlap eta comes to 7552.0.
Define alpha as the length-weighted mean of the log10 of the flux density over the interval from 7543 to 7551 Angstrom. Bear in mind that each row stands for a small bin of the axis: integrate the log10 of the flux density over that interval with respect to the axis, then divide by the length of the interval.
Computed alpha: 1.05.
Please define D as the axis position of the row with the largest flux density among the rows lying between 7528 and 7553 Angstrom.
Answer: 7534.5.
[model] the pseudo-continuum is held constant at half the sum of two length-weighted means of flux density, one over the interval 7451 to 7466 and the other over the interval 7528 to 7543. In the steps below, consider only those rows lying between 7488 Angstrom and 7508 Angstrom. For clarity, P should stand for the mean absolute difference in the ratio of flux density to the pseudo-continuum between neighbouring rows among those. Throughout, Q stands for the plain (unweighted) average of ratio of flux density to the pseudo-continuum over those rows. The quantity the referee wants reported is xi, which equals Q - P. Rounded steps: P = 0.228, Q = 0.90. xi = 0.67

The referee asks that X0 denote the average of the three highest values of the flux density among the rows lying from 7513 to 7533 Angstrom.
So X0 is 14.2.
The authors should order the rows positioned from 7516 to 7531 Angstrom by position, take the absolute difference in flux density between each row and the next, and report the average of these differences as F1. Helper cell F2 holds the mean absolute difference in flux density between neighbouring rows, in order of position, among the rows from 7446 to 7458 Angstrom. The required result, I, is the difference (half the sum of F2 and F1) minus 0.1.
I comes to 1.9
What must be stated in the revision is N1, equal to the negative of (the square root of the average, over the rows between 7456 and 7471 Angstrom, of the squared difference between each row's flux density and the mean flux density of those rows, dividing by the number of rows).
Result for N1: -1.6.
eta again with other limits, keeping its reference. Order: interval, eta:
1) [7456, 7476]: 7472.0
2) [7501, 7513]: 7512.0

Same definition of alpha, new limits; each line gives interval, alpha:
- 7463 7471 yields 1.12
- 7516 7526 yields 1.05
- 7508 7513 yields 1.08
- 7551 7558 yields 1.14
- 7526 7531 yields 1.17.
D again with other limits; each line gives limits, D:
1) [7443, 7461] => 7452.0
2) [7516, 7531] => 7527.0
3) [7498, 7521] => 7514.5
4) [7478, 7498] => 7482.0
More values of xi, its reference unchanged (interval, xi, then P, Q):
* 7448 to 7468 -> 0.84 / 0.178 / 1.02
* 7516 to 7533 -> 0.78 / 0.192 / 0.97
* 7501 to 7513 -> 0.72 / 0.139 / 0.86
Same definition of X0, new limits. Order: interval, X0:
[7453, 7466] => 13.1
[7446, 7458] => 13.9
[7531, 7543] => 13.9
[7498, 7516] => 12.2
